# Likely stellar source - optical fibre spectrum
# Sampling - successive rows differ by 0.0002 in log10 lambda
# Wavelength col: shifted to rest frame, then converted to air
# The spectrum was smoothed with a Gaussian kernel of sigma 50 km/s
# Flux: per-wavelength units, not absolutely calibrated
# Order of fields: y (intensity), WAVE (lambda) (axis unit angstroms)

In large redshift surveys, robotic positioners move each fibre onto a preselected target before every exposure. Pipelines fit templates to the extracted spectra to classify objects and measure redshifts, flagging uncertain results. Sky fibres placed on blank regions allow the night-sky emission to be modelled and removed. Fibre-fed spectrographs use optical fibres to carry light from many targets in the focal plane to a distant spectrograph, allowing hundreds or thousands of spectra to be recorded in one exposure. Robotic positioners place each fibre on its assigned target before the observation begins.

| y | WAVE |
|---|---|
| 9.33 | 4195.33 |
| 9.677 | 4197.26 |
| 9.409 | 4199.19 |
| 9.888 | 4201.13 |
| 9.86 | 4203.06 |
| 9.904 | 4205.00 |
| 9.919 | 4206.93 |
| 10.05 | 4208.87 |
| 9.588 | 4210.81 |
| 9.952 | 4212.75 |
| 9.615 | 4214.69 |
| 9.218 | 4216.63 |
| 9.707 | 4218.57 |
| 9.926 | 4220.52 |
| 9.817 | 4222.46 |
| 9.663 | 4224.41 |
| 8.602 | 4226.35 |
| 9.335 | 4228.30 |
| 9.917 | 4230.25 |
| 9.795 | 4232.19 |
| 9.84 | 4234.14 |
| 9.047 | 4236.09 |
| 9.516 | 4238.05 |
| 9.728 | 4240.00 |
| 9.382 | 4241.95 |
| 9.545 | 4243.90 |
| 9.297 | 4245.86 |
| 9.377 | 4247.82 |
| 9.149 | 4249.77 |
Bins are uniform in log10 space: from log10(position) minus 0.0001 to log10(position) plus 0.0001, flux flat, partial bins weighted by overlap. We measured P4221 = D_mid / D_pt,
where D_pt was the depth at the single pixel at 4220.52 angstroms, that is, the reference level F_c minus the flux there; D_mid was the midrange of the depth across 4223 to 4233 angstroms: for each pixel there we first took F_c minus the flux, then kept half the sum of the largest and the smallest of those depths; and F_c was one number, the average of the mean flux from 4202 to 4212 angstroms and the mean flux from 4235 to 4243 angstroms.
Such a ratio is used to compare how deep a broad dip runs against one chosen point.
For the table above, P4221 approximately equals -1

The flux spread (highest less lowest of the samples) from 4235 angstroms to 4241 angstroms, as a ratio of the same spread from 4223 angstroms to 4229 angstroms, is 0.6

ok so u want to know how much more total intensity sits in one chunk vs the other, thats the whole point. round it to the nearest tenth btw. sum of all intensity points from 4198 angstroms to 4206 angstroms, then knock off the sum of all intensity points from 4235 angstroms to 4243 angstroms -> 1.4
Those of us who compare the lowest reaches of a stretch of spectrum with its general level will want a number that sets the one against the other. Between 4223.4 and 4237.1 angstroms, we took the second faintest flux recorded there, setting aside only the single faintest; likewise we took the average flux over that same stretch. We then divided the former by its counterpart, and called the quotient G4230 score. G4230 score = 0.96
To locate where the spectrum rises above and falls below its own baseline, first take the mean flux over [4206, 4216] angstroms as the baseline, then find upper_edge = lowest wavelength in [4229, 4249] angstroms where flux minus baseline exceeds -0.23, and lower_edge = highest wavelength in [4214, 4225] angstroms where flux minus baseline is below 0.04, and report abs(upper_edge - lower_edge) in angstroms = 5.8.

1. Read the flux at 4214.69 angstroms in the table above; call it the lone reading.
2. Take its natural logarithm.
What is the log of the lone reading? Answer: 2.26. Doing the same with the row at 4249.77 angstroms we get 2.21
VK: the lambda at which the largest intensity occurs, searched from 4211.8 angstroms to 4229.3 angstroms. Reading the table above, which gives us 4212.75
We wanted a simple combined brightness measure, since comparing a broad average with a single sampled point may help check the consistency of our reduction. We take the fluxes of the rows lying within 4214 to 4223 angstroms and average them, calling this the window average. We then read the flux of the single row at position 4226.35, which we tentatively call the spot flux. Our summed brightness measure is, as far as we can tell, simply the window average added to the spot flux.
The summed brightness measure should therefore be 18.3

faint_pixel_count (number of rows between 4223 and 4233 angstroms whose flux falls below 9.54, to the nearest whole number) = 2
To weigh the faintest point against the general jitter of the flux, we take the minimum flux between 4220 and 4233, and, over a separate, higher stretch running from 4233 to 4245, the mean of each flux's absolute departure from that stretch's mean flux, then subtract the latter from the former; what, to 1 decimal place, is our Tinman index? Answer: 8.4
